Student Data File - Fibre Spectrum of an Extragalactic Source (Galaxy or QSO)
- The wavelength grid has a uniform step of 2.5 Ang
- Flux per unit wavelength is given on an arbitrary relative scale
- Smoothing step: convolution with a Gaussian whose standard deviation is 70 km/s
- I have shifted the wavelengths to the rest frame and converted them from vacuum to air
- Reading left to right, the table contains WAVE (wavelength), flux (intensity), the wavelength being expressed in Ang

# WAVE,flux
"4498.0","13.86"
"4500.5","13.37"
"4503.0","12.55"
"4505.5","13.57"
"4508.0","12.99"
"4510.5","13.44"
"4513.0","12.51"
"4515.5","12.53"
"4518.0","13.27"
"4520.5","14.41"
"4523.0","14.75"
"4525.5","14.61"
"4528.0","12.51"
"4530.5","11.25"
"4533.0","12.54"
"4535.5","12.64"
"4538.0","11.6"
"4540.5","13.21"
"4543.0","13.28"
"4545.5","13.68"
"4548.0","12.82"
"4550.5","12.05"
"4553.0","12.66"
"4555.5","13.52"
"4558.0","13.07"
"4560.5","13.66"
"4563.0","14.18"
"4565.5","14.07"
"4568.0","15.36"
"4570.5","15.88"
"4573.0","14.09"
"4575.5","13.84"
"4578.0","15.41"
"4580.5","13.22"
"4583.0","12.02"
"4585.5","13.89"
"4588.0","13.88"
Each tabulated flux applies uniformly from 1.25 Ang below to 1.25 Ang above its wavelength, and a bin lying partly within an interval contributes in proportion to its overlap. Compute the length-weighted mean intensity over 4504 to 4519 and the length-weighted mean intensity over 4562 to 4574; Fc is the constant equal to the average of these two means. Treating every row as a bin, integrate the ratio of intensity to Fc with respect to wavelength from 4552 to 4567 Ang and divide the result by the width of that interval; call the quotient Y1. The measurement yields 0.98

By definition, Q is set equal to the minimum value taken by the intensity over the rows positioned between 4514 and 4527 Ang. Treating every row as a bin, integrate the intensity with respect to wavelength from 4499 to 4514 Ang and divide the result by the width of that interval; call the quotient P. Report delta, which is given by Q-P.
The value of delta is -0.6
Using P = 13.1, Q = 12.53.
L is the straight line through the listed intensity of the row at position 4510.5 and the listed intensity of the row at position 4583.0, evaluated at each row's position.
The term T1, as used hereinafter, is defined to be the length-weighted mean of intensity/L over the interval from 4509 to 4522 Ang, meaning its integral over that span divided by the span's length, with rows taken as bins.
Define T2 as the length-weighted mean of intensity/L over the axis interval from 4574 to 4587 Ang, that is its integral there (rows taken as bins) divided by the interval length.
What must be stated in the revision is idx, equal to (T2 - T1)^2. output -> 0.020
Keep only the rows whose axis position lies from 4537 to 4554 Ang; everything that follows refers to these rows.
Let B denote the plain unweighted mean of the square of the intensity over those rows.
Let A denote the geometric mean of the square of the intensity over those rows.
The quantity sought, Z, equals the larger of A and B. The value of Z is 163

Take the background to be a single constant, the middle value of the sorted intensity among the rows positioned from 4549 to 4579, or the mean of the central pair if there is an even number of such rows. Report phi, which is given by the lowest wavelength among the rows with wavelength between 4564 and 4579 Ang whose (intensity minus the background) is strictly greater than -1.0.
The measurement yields 4565.5 Ang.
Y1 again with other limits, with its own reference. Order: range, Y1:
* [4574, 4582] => 1.01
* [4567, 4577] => 1.07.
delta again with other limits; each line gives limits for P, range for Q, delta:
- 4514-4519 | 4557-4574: 0.2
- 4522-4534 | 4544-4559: -1.1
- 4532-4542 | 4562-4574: 1.6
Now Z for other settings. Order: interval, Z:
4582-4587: 169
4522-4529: 196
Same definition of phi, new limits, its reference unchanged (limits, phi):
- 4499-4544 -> 4500.5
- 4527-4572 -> 4540.5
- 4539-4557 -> 4540.5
